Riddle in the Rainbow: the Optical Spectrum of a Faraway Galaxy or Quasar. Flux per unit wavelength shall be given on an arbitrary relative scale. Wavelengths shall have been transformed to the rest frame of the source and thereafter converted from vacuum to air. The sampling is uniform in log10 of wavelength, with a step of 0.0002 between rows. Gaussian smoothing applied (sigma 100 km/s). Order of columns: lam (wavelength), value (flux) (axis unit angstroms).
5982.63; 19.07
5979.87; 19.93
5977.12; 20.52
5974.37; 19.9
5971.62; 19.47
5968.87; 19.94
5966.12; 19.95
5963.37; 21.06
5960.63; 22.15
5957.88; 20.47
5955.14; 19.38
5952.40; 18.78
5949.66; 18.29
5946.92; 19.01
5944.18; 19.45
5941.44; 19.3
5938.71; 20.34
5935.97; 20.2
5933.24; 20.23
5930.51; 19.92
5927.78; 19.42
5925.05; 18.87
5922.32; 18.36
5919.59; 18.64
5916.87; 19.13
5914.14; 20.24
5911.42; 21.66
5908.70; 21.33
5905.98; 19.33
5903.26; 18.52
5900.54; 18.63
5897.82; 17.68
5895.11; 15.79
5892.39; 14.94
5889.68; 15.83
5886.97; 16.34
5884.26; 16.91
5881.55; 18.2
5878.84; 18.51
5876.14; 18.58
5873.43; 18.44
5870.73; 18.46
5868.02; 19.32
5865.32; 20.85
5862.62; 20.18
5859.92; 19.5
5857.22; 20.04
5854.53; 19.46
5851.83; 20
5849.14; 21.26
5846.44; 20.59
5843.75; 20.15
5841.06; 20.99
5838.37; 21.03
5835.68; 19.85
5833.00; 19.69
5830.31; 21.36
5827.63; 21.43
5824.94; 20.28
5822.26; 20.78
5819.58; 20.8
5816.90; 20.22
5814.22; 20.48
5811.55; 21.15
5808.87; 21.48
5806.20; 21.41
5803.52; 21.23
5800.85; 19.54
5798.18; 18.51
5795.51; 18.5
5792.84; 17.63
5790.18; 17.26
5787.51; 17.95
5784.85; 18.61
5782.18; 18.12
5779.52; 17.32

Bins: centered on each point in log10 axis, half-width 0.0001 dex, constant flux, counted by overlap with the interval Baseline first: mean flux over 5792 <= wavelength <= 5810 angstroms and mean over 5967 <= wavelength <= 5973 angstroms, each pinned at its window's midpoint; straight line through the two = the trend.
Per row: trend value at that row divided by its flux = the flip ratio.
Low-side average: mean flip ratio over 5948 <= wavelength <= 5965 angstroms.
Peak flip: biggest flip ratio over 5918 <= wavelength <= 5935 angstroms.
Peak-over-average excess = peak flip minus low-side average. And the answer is 0.1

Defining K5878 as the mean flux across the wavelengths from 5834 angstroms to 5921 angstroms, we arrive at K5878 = 19.1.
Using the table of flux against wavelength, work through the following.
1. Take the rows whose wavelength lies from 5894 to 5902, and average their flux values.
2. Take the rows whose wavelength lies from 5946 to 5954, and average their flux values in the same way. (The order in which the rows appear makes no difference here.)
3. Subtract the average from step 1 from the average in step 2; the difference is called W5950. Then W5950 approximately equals 1.3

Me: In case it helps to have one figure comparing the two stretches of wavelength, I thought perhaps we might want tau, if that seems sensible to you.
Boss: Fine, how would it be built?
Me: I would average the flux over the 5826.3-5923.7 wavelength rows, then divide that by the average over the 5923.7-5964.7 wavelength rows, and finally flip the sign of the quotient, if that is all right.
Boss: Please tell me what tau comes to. -0.97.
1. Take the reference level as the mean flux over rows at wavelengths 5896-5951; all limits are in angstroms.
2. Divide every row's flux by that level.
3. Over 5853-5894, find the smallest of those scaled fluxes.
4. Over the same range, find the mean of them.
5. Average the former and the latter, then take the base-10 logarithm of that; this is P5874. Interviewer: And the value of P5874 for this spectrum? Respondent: -0.07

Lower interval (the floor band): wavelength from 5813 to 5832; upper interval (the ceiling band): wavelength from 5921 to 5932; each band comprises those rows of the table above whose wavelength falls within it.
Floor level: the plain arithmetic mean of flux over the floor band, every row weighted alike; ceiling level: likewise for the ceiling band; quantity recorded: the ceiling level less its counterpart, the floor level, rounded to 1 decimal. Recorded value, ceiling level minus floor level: -1.6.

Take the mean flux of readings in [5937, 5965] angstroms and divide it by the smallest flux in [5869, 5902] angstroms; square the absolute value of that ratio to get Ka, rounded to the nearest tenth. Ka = 1.8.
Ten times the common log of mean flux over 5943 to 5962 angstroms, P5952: 12.93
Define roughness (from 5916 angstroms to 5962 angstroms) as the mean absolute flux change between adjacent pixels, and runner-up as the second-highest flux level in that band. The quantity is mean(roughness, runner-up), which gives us 10.52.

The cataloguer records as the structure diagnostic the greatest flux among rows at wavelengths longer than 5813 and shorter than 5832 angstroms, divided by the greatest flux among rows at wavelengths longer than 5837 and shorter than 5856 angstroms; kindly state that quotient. 1.008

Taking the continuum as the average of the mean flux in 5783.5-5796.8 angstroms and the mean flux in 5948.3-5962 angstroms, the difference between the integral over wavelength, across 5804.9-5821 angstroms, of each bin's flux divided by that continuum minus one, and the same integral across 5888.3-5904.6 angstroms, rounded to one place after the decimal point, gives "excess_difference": 3.4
